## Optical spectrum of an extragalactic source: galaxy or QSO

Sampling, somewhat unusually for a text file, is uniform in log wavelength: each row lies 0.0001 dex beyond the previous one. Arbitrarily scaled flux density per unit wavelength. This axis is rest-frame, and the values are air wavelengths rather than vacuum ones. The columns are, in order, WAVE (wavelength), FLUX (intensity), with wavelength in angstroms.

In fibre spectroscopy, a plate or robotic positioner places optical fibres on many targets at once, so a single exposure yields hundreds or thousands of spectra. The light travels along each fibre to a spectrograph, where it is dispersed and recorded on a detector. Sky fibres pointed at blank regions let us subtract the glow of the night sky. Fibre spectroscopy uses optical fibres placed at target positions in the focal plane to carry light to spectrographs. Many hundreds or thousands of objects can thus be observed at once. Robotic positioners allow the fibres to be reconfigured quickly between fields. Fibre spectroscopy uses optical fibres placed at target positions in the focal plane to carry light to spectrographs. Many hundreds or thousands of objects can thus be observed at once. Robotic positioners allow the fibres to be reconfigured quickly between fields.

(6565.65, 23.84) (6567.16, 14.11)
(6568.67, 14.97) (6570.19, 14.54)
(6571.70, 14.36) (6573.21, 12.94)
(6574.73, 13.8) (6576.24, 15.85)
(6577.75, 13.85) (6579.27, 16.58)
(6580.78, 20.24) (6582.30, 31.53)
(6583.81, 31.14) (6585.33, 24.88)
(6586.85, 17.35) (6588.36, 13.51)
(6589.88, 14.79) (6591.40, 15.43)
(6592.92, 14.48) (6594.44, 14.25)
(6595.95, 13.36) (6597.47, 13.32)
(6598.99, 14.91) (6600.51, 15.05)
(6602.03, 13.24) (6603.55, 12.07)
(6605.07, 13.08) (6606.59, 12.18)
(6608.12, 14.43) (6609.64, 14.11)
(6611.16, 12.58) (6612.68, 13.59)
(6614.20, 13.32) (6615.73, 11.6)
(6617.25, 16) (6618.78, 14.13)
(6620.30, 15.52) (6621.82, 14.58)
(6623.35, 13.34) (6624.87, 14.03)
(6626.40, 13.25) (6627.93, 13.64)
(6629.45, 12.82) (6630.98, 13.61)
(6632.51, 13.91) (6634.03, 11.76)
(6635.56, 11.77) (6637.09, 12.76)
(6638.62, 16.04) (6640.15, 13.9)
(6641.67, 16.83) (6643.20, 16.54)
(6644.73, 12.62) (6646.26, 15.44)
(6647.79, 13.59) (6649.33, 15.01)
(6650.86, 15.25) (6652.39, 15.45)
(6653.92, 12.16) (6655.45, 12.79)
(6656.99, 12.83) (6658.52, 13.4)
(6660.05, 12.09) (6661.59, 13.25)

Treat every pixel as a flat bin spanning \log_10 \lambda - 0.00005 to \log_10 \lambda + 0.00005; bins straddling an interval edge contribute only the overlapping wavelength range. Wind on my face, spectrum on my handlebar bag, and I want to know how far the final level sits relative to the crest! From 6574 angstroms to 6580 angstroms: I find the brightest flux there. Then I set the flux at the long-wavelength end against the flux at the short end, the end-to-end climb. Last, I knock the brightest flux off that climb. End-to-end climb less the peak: -14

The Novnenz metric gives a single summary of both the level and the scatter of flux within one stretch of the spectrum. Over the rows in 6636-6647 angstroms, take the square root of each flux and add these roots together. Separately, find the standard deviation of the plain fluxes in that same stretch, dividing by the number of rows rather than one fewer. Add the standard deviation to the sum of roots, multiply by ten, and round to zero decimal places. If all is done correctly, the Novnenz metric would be 286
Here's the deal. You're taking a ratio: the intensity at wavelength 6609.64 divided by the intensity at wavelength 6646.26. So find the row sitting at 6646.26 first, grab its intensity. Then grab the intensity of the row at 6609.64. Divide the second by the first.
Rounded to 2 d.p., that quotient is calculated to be 0.91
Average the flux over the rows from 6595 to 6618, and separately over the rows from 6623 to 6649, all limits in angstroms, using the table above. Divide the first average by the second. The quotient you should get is 0.97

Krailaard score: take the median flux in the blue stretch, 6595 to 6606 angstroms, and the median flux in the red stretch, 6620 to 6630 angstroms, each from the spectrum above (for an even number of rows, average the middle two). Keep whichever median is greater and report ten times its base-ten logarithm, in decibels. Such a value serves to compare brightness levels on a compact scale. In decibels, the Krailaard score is 11.3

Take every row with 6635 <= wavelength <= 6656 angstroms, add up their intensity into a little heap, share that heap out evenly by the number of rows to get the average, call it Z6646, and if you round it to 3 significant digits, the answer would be 14.3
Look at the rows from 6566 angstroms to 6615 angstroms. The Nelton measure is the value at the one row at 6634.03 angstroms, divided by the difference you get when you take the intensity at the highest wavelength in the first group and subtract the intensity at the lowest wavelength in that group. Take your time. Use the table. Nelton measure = -15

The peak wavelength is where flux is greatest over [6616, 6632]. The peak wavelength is 6617.25 angstroms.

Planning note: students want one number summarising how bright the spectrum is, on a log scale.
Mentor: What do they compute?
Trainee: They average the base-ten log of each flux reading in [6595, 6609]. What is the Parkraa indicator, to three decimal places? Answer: 1.130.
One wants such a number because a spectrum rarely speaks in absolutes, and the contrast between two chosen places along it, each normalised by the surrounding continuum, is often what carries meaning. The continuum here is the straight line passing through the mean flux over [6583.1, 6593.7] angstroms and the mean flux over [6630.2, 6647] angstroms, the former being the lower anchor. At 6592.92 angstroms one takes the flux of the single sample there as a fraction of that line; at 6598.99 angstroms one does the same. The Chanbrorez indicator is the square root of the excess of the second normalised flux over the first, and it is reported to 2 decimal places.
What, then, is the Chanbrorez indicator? 0.22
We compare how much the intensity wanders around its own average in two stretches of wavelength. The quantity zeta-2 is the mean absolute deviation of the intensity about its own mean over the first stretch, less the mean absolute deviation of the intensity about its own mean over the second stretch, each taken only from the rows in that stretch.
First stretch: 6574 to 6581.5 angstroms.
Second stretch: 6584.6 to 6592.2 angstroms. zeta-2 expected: -1.3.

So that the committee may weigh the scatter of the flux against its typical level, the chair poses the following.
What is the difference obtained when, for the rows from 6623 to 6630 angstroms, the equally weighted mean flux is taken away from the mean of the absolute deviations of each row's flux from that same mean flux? -13.1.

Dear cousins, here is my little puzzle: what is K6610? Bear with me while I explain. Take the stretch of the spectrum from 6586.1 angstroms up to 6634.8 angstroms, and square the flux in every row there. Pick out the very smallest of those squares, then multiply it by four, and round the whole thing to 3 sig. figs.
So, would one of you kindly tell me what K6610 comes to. 538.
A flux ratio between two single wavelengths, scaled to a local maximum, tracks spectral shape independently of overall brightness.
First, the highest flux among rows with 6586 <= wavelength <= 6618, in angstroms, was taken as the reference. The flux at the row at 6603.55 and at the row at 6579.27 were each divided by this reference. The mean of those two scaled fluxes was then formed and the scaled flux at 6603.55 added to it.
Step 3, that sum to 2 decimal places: 1.52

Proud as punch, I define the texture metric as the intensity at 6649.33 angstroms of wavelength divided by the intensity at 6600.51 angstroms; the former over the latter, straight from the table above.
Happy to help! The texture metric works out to 1.00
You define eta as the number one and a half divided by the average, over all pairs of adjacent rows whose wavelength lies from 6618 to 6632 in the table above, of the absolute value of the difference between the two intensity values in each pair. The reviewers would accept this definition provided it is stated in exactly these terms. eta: 1.7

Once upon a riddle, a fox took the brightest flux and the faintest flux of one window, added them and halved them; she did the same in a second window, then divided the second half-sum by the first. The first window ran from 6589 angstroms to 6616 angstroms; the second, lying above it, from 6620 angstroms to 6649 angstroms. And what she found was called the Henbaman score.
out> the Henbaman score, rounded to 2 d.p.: 1.06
